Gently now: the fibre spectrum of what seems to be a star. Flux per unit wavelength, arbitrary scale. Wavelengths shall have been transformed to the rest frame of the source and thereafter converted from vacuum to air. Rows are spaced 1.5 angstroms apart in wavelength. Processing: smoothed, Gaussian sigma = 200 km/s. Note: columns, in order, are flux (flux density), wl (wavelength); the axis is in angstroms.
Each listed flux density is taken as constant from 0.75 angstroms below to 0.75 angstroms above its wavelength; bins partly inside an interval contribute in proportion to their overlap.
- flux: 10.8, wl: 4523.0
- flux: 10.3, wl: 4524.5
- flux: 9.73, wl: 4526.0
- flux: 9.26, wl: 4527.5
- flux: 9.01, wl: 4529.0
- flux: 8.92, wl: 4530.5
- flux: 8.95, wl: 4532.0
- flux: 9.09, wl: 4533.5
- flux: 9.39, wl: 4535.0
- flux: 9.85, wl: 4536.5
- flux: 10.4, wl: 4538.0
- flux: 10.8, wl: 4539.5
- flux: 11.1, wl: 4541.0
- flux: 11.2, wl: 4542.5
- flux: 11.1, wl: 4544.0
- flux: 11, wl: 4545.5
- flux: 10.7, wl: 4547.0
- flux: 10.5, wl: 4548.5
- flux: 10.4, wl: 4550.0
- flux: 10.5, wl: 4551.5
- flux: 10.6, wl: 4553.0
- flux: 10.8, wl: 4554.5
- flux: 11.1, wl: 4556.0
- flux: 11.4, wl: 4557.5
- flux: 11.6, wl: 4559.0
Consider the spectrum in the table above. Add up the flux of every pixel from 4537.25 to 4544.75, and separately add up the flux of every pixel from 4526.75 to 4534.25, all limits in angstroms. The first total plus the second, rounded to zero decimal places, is 100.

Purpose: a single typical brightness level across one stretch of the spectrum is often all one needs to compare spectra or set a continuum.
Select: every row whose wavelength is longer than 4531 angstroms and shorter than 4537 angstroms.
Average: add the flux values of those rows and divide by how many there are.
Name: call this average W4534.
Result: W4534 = 9.3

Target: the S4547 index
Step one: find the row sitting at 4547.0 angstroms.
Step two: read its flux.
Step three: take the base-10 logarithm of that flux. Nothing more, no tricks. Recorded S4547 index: 1.03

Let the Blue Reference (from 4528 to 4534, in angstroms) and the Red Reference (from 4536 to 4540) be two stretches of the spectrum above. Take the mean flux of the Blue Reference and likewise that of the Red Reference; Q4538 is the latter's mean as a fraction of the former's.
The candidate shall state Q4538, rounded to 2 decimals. 1.15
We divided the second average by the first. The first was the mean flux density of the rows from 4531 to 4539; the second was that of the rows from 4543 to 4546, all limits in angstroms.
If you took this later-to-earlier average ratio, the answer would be 1.16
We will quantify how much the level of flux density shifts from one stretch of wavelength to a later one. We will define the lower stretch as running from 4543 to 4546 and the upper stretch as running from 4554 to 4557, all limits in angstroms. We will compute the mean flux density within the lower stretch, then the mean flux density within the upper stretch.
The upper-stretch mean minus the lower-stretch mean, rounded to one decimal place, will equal -0.1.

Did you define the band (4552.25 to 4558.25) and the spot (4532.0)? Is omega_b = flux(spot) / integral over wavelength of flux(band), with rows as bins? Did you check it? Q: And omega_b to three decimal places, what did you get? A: 0.136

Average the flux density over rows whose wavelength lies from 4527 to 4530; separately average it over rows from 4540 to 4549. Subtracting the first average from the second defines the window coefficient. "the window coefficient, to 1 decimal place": 1.8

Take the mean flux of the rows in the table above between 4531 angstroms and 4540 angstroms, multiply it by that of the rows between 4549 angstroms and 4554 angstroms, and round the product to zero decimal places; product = 102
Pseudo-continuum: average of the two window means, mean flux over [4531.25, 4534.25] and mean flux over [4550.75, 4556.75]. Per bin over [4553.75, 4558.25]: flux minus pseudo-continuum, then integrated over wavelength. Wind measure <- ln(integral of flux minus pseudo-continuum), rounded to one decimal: 1.7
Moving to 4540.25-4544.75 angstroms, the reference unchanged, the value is 1.7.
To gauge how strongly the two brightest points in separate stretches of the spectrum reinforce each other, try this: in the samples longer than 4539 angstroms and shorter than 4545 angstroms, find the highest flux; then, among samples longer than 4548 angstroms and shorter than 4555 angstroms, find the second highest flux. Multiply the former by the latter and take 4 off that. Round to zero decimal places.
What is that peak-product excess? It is 115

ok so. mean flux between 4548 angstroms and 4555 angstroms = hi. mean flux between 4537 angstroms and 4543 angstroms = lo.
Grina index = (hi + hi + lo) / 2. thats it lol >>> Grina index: 16.0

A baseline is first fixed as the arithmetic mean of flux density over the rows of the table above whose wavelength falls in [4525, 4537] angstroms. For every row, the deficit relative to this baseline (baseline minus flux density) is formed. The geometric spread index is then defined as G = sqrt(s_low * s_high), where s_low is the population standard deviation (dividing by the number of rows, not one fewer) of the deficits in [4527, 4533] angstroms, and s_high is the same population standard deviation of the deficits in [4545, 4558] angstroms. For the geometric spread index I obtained 0.20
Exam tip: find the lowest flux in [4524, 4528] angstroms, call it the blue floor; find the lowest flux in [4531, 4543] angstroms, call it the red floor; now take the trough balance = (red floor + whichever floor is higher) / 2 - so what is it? 9.1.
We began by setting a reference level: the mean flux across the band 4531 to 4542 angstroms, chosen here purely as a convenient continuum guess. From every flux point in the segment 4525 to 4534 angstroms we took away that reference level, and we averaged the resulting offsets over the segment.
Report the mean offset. -0.8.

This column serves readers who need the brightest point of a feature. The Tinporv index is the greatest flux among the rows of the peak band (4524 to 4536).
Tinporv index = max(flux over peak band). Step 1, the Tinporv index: 10.3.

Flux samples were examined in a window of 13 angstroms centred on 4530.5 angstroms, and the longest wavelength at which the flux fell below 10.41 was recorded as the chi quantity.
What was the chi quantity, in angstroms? 4536.5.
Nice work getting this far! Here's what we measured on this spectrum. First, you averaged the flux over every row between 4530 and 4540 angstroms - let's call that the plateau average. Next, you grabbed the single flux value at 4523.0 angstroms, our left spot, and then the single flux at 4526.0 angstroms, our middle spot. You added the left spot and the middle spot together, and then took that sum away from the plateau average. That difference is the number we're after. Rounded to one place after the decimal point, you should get -10.9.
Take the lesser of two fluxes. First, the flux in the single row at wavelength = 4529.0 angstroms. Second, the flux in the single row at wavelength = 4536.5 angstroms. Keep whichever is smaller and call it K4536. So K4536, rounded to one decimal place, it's 9.0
